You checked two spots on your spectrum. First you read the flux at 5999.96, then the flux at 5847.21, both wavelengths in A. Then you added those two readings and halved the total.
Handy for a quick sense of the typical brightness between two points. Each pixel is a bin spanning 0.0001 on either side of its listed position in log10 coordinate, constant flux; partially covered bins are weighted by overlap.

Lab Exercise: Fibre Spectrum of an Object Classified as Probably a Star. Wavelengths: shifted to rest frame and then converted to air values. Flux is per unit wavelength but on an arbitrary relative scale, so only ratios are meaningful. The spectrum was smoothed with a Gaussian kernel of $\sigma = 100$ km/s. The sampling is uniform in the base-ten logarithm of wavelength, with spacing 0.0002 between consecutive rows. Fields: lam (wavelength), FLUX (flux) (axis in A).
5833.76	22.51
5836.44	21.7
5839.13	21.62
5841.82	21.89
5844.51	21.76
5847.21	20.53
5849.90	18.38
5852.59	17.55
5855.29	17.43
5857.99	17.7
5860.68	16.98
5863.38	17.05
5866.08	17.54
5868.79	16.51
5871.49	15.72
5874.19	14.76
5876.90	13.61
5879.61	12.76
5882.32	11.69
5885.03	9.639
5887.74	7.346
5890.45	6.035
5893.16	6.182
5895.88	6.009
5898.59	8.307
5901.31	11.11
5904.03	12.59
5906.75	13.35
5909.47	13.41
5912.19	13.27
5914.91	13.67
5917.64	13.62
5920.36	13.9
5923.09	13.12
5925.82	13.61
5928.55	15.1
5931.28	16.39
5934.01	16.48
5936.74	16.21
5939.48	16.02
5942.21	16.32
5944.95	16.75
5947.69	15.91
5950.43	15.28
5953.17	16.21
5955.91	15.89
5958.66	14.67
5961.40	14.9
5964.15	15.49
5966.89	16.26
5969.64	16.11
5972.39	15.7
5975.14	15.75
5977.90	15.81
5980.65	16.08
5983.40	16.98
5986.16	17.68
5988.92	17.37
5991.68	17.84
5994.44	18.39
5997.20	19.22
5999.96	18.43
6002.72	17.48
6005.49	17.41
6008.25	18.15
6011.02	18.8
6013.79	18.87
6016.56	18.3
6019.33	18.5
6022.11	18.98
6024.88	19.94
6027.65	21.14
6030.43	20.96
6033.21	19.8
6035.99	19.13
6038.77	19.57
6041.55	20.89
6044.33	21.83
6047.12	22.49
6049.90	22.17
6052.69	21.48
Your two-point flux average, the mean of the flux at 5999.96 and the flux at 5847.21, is 19.5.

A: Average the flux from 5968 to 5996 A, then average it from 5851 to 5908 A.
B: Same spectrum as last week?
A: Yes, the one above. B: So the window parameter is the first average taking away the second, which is 3.9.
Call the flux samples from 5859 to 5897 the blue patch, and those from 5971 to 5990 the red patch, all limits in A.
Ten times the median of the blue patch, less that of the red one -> 116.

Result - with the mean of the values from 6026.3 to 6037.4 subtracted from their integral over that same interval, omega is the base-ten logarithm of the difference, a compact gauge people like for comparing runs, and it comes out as 2.31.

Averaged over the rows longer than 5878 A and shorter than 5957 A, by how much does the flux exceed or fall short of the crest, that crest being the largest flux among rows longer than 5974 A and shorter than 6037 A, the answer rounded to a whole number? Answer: -8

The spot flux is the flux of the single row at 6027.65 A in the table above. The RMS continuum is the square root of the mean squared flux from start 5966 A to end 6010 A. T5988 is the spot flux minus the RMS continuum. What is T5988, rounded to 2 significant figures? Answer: 3.9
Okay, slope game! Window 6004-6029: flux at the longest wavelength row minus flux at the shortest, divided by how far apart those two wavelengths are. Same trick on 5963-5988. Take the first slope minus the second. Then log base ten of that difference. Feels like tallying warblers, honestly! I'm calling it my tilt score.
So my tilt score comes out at -1.2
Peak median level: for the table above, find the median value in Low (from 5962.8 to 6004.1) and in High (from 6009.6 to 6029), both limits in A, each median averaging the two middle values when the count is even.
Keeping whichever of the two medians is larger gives 18.9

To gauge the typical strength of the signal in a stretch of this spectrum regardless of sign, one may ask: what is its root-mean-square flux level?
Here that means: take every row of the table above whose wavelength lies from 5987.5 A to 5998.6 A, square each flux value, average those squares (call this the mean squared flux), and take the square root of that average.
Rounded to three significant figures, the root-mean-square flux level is 18.2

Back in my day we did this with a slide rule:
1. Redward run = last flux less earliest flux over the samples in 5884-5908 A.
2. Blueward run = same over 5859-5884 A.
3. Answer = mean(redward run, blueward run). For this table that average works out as -1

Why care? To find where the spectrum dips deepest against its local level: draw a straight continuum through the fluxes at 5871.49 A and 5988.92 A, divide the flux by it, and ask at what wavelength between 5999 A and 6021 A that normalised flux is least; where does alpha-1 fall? 6005.49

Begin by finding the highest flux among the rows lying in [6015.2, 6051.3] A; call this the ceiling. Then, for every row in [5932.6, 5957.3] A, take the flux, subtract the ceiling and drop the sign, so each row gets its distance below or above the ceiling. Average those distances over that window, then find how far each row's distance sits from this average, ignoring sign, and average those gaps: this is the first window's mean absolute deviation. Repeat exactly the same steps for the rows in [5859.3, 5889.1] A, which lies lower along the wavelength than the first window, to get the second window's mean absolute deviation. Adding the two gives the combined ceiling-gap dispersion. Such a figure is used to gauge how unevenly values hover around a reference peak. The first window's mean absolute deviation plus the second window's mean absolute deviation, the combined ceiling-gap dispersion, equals 3.0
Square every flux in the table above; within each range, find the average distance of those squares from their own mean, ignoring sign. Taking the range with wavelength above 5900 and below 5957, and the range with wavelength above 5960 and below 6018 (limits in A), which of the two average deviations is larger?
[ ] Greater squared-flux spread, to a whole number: 42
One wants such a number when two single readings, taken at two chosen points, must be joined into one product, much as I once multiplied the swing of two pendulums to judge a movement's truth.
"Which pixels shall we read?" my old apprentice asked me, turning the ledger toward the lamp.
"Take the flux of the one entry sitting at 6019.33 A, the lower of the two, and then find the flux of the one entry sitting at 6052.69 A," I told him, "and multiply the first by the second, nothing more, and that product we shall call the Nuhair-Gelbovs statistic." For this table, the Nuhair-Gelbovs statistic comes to 397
